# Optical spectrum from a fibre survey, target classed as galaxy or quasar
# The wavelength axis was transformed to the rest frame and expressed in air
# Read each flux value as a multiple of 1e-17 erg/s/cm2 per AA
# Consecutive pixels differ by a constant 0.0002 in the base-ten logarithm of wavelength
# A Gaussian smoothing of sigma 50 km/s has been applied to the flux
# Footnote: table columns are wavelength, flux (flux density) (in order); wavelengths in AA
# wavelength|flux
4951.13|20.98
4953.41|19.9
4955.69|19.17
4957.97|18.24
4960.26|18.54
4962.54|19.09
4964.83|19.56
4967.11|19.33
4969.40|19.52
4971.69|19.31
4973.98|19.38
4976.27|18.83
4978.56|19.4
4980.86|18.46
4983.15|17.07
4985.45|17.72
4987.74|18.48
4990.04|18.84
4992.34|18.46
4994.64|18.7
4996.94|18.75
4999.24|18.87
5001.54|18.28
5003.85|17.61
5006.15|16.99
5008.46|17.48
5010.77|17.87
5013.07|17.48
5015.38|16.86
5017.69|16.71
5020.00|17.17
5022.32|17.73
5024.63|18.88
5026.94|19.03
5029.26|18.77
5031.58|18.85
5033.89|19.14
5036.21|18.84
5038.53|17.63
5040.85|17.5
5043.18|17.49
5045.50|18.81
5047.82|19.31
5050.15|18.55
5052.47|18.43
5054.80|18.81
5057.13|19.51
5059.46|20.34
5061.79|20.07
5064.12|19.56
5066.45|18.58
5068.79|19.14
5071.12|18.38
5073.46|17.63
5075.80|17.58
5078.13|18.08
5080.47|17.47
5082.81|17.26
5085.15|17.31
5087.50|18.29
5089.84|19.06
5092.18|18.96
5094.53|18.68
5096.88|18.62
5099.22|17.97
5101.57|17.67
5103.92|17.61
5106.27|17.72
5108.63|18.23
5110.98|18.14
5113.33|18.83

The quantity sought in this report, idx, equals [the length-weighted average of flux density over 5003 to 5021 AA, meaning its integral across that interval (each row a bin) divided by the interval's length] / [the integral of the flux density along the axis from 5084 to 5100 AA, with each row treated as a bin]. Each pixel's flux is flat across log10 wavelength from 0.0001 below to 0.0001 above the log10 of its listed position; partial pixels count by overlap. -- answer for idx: 0.059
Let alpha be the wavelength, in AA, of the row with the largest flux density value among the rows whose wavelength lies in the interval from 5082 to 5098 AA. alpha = 5089.84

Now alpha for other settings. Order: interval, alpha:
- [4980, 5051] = 5047.82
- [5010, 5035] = 5033.89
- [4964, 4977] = 4964.83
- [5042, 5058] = 5057.13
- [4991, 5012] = 4999.24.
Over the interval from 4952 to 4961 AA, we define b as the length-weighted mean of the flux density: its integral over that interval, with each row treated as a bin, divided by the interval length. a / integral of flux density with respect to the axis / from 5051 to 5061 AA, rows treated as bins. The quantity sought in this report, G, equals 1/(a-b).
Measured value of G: 0.0058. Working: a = 193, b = 19.0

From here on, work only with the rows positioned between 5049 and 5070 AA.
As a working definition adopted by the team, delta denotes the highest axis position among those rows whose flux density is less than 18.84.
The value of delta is 5066.45 AA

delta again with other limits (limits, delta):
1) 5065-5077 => 5075.80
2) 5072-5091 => 5087.50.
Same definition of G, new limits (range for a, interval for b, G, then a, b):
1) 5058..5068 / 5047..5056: 0.0056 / 196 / 18.8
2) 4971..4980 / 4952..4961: 0.0065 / 173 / 19.0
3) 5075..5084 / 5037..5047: 0.0071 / 159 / 17.9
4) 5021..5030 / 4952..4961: 0.0068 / 167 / 19.0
